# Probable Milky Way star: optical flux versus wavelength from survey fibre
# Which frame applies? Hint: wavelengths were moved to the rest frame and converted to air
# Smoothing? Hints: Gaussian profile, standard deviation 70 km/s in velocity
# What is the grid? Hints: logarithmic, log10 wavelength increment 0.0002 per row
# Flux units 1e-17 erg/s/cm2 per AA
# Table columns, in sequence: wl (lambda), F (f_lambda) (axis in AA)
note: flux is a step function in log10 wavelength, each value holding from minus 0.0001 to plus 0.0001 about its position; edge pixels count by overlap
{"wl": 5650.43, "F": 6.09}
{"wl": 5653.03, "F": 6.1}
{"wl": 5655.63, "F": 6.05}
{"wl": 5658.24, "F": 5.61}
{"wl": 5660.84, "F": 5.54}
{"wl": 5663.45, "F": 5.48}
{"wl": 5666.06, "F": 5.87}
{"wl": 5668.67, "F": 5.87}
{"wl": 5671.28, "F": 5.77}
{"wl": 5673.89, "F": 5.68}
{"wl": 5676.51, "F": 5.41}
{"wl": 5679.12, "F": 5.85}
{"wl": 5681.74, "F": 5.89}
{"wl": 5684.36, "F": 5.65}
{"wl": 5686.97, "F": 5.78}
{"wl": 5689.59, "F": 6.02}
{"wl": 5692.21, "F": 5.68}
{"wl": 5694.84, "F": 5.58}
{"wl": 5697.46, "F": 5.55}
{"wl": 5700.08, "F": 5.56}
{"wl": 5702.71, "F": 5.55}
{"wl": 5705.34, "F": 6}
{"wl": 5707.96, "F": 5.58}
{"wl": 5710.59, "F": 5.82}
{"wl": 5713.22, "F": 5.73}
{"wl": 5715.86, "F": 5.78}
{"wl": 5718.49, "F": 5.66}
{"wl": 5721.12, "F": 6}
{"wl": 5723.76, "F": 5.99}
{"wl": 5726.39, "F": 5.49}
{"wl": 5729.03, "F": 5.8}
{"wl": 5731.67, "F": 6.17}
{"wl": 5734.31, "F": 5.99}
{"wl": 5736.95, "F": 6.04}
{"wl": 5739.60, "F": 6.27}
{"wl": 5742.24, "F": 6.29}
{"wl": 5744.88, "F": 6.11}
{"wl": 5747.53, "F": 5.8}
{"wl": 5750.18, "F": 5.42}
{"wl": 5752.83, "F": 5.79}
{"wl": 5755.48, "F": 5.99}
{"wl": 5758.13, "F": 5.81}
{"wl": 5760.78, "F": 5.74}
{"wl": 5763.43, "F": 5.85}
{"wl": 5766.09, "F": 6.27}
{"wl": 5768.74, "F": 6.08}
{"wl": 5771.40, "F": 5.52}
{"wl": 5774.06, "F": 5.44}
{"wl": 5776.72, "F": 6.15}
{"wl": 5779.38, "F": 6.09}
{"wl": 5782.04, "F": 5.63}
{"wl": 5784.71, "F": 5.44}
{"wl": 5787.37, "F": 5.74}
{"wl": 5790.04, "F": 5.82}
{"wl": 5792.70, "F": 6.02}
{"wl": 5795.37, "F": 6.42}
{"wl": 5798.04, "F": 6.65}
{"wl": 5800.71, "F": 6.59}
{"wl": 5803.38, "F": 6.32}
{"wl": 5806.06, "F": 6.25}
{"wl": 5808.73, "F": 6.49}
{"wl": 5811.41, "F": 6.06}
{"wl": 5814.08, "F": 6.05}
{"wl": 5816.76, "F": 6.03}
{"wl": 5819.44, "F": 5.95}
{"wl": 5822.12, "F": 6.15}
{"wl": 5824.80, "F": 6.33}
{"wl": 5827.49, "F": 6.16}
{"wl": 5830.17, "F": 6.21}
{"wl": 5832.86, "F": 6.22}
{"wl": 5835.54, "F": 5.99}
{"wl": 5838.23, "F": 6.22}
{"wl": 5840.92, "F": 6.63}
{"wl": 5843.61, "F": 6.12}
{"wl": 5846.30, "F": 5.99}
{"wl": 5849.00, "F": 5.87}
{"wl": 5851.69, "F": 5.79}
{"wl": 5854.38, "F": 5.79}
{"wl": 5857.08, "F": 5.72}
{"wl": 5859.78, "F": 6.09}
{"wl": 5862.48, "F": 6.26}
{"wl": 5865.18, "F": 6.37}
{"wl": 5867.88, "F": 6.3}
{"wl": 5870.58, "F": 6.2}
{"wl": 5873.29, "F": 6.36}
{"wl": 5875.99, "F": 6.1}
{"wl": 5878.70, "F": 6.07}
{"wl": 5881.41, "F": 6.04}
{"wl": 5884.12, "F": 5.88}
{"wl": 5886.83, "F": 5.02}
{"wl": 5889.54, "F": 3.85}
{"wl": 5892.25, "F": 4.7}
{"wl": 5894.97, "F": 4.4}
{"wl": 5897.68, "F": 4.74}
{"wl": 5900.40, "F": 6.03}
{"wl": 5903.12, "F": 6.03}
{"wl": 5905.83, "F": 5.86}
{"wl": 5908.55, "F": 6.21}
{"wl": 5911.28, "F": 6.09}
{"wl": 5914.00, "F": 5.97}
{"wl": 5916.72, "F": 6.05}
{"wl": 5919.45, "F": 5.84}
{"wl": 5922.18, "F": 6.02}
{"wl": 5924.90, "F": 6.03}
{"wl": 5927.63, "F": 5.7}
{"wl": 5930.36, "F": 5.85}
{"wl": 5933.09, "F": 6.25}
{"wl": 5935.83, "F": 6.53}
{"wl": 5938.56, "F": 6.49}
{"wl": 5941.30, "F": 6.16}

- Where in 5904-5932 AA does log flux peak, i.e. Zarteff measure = 5908.55 AA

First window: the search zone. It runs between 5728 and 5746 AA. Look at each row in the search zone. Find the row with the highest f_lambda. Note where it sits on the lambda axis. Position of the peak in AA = 5742.24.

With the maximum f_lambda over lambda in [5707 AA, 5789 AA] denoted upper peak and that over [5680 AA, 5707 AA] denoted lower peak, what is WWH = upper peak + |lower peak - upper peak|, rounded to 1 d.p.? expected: 6.6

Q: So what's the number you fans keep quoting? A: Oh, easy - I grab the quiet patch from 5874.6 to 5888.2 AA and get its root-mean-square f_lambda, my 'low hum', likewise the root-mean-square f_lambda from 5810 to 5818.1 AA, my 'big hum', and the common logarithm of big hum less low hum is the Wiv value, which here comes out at -0.68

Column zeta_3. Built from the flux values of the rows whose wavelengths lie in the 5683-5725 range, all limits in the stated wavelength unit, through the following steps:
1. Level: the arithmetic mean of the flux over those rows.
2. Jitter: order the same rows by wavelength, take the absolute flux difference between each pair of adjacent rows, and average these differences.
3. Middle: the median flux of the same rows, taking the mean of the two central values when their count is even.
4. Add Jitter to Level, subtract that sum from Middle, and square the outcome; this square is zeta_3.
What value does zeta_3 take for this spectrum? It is 0.05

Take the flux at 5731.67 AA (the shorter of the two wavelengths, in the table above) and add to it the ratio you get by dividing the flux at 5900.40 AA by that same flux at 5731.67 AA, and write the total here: 7.15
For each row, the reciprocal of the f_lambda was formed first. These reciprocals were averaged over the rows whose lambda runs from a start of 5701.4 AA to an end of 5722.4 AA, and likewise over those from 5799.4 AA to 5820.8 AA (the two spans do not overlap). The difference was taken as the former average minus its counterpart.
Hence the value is 0.0126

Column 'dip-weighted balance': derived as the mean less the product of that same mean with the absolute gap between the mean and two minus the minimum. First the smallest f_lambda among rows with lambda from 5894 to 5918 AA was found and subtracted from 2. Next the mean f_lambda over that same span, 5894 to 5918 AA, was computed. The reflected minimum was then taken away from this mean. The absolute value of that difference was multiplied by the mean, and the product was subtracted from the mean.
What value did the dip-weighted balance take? -41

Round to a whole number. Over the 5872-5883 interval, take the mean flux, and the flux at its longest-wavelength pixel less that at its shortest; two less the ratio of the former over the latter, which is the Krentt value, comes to 21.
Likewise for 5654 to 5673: 23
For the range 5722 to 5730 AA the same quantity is 32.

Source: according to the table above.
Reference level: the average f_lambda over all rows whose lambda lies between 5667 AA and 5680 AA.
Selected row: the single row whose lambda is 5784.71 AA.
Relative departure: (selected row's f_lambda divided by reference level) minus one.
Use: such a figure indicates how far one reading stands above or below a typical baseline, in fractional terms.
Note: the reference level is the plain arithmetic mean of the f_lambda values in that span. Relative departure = -0.05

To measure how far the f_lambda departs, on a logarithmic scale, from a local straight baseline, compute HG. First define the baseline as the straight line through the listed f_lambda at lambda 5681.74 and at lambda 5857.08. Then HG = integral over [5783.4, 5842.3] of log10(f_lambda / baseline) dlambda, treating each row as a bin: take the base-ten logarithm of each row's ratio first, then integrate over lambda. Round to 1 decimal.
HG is 1.7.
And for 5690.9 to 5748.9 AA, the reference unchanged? -0.1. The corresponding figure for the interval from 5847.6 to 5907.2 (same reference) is -0.2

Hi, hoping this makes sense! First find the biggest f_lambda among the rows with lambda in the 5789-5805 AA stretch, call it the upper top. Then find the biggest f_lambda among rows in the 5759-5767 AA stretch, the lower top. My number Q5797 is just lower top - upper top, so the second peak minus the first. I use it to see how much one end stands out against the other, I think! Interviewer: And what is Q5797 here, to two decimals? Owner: -0.38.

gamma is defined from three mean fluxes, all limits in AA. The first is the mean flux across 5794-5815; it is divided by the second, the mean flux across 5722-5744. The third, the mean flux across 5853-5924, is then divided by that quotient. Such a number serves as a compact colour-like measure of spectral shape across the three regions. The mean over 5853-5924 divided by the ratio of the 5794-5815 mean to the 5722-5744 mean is 5.45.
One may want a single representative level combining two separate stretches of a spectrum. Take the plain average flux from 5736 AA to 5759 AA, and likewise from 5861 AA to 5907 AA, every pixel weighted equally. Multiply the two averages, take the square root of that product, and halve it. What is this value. 2.90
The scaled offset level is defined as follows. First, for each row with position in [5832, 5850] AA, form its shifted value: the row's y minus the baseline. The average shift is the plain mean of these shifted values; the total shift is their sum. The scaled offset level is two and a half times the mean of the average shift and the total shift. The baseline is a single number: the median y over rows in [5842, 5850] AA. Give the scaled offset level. 1.6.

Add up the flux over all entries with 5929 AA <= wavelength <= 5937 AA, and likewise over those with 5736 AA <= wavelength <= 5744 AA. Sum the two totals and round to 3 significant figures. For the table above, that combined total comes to 37.2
